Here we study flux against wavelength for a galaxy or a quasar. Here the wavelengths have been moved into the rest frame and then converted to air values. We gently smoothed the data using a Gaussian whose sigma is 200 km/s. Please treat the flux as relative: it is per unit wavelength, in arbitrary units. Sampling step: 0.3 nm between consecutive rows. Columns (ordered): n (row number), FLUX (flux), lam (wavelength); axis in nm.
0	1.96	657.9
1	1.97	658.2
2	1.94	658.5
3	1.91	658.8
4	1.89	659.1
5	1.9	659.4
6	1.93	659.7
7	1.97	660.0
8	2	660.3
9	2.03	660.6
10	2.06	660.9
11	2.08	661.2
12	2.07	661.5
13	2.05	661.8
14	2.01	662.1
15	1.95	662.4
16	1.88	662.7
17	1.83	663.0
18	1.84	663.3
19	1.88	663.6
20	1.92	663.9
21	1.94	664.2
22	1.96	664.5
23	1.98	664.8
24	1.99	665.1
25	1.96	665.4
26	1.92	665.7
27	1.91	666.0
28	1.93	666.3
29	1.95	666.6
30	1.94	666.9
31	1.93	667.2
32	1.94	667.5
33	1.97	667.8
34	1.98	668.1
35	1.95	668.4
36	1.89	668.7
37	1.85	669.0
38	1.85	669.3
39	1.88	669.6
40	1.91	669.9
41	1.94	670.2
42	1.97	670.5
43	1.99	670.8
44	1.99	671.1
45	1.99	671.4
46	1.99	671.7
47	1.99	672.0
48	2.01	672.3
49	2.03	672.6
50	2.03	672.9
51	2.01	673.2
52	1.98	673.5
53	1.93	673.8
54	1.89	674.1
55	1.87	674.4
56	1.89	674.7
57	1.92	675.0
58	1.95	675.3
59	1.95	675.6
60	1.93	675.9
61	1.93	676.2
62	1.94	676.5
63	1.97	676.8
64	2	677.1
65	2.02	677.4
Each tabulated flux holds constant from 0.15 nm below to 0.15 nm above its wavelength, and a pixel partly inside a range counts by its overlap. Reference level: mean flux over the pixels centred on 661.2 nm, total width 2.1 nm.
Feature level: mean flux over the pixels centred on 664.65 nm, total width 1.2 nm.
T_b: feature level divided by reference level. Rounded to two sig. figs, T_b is 0.96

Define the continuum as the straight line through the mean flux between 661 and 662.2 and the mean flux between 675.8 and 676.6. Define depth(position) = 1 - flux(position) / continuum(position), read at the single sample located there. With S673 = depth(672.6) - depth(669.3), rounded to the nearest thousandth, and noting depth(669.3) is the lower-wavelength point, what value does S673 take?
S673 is -0.105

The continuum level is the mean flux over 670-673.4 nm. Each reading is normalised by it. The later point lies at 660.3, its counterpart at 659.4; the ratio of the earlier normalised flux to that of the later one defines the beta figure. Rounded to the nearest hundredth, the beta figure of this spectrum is 0.95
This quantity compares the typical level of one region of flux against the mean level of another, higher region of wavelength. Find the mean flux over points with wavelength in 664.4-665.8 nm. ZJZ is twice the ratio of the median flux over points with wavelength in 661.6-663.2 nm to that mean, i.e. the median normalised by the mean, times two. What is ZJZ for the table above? 1.99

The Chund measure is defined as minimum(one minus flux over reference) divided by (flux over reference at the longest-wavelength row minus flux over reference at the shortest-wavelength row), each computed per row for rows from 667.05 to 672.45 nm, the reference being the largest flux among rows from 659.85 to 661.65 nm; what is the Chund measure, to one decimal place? 0.9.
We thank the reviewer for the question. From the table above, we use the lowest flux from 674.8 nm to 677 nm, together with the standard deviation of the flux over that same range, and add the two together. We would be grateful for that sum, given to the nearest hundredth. 1.94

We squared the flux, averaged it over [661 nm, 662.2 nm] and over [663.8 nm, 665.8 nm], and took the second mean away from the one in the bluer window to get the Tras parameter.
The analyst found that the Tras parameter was 0.40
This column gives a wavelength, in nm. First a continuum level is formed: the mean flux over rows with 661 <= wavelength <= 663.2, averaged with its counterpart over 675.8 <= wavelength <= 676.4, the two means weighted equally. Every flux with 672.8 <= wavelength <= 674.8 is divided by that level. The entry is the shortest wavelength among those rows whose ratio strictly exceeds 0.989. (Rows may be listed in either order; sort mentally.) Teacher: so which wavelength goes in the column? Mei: 672.9 nm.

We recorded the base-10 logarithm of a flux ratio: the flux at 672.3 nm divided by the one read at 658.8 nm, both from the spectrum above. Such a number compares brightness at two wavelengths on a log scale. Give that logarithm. 0.022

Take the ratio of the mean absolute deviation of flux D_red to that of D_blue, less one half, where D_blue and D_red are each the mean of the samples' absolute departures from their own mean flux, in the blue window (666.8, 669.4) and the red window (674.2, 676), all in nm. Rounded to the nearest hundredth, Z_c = 0.15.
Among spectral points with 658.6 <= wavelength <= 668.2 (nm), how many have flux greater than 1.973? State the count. 10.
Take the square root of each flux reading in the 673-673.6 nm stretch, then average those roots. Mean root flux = 1.41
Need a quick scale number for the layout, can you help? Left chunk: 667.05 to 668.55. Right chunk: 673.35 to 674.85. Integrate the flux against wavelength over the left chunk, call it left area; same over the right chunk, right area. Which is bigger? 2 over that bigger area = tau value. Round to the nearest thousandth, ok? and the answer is 0.682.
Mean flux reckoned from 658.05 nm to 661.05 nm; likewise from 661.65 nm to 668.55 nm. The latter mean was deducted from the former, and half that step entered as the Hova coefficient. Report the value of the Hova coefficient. 0.010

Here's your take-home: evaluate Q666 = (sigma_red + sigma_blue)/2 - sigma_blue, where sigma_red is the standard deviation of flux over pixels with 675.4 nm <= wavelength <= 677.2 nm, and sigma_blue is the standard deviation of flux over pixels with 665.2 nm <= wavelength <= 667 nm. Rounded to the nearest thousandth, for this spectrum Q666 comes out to 0.004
